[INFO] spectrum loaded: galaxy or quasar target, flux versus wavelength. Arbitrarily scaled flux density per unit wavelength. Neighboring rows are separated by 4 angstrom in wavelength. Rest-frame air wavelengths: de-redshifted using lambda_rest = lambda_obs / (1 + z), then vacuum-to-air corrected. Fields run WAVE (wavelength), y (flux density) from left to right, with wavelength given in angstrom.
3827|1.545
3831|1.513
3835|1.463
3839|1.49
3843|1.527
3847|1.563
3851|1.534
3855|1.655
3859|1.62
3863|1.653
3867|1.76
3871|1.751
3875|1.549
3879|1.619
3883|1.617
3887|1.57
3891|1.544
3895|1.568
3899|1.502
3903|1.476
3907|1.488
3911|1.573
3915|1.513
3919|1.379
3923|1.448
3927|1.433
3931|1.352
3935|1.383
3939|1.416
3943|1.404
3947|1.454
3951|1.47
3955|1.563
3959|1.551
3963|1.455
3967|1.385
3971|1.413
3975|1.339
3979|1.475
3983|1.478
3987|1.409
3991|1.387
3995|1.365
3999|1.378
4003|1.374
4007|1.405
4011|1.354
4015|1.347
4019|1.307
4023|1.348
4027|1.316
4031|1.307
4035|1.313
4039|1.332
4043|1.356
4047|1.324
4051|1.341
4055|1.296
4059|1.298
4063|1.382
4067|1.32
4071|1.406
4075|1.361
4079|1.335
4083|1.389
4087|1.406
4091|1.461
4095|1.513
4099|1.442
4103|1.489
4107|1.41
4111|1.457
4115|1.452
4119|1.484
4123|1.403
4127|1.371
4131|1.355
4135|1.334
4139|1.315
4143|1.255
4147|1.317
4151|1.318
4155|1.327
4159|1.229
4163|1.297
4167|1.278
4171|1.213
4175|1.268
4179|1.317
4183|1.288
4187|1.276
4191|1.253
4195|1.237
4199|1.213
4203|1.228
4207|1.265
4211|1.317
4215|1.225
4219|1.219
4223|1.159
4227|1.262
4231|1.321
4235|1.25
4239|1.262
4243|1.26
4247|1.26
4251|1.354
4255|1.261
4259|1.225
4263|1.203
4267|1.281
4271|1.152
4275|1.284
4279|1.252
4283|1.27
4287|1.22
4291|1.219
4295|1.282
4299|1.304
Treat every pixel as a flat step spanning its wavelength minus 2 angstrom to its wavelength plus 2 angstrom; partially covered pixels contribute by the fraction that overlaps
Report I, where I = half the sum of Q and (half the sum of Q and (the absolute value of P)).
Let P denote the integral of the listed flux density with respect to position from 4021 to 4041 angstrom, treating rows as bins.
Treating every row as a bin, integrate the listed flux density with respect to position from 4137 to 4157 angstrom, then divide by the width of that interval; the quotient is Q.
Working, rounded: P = 26.5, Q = 1.31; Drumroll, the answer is 7.6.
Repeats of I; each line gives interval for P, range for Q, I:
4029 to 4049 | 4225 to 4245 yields 7.6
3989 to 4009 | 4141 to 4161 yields 7.9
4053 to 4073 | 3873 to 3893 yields 7.9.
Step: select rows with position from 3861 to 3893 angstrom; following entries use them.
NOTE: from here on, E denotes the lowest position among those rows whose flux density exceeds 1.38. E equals 3863 angstrom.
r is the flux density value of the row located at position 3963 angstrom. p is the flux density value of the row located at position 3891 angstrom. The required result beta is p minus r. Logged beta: 0.09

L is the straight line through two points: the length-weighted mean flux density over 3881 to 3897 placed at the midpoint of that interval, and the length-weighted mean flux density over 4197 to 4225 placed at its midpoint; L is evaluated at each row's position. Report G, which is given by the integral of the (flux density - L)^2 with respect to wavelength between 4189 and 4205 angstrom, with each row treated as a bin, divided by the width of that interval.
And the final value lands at 0.0003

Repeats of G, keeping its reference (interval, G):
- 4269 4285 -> 0.0090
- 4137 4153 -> 0.0008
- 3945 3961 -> 0.0027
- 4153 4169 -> 0.0012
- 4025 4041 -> 0.0111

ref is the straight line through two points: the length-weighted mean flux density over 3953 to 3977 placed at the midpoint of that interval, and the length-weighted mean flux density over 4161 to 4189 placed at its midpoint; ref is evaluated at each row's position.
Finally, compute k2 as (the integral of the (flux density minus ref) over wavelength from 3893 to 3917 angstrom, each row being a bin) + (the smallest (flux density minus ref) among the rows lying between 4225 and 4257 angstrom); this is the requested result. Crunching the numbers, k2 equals 0.5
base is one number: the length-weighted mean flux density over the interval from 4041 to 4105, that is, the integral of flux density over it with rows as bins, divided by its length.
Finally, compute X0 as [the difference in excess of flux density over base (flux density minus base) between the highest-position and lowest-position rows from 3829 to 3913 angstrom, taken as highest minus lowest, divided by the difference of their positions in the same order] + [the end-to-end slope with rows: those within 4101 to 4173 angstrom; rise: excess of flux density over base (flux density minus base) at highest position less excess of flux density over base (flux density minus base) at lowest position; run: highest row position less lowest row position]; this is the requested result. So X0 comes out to -0.0033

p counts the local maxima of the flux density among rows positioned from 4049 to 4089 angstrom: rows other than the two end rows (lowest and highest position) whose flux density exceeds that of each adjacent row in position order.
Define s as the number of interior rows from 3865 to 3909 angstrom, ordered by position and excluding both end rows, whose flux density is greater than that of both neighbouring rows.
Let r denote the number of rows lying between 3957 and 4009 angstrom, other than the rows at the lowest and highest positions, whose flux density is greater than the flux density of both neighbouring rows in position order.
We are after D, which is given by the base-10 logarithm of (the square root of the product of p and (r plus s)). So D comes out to 0.500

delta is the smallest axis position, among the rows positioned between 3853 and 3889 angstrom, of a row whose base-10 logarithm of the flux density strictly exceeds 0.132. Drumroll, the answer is 3855 angstrom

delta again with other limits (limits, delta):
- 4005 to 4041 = 4007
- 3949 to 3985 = 3951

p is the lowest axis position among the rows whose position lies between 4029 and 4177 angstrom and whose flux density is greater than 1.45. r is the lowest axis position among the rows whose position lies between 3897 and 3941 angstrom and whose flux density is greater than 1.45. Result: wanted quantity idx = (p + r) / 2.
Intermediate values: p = 4091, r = 3899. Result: 3995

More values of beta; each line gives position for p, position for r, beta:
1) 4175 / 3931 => -0.08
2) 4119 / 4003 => 0.11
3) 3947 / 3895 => -0.11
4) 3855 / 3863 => 0.00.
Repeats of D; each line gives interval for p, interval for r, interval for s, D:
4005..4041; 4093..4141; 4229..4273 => 0.389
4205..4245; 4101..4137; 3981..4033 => 0.588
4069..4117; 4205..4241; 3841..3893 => 0.628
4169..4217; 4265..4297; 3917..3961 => 0.500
